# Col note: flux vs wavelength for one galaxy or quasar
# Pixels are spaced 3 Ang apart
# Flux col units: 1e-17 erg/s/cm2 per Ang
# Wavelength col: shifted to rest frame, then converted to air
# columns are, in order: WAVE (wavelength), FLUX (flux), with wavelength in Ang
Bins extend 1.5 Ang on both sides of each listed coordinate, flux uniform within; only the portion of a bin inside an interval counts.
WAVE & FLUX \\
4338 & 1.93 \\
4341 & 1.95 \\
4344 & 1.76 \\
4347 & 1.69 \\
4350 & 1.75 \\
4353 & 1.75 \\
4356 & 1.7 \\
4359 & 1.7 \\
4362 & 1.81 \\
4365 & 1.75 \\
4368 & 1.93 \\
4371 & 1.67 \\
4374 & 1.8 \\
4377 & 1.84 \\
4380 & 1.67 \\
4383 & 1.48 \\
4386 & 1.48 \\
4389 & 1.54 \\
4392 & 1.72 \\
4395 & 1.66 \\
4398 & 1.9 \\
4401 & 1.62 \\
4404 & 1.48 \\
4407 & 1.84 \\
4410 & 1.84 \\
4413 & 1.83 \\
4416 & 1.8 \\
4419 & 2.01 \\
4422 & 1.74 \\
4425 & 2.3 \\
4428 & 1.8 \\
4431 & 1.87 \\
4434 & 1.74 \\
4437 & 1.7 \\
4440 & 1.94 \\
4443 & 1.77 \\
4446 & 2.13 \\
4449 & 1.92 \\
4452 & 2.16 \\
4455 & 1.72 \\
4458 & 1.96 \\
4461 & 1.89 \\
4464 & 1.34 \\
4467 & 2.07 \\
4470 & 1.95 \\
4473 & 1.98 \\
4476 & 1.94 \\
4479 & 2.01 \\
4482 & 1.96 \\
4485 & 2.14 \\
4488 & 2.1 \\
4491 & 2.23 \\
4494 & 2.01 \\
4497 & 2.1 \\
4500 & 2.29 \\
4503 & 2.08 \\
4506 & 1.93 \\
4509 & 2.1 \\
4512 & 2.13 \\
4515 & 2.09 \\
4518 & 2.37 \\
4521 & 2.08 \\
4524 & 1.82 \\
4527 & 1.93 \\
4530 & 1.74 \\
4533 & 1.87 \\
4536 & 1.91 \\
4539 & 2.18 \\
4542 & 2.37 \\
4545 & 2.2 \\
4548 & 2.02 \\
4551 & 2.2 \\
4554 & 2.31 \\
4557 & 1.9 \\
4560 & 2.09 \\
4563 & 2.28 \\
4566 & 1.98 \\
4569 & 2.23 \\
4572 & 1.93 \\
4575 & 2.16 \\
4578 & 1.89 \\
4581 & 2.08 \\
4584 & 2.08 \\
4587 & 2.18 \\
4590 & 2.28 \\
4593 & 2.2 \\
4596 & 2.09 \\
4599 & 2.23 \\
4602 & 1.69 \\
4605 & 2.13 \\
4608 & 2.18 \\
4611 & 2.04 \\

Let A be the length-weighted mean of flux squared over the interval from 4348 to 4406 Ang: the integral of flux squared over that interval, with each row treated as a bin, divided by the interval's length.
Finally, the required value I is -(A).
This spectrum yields -2.9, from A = 2.9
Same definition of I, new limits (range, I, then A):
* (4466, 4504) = -4.3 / 4.3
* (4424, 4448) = -3.6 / 3.6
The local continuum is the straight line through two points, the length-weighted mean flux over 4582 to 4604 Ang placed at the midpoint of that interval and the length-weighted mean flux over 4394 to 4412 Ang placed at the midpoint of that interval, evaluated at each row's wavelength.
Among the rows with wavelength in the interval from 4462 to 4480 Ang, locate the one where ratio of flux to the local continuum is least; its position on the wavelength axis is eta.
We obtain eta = 4464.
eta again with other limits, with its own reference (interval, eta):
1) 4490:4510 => 4506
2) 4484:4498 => 4494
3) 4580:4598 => 4596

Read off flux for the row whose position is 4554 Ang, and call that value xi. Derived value 2.31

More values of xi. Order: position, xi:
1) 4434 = 1.74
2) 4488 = 2.1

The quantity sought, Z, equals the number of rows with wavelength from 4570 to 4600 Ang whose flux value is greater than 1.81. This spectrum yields 10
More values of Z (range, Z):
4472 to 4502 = 10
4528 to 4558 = 9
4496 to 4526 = 10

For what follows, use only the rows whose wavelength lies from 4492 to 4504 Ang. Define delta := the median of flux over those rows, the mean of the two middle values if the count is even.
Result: 2.09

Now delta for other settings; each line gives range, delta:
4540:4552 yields 2.20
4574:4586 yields 2.08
